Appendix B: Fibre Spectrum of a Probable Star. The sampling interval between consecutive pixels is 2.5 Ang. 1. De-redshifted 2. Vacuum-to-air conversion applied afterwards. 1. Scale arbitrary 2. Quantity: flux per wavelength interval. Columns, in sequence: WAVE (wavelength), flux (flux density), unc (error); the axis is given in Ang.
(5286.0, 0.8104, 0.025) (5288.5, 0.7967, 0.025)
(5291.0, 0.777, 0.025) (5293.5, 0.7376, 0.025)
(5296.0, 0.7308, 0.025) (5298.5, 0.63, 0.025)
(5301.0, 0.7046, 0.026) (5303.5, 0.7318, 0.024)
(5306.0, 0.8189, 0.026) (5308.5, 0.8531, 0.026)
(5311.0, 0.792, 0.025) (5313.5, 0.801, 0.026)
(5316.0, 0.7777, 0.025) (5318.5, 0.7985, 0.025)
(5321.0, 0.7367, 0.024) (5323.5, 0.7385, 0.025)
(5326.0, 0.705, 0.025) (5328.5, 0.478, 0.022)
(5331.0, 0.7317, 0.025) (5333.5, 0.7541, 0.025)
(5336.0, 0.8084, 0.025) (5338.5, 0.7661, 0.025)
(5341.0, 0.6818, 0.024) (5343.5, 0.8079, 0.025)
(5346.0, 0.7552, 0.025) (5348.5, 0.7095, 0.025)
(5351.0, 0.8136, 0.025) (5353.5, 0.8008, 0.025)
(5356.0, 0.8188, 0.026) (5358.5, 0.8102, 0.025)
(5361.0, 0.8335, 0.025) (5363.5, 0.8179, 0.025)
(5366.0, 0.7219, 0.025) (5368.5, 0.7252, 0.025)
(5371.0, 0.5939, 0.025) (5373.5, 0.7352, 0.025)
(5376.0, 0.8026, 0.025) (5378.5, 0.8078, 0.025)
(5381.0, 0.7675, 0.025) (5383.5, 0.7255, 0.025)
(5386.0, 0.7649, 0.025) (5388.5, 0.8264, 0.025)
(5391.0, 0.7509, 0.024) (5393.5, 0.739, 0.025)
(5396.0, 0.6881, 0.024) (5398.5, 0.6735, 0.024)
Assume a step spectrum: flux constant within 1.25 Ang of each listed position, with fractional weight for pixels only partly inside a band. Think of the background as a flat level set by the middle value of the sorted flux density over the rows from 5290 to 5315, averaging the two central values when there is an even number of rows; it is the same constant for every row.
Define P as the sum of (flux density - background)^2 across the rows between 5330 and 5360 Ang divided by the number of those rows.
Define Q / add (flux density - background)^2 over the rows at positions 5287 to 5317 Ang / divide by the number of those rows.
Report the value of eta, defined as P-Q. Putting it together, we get -0.001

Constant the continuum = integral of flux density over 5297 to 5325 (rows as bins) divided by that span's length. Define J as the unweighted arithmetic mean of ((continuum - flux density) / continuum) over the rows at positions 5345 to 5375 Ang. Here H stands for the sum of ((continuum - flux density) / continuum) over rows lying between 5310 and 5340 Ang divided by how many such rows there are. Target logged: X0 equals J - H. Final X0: -0.03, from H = 0.027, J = 0.000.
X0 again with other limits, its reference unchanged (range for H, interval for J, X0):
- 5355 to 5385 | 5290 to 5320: 0.00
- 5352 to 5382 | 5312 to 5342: 0.05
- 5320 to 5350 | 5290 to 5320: -0.05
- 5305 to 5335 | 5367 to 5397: 0.01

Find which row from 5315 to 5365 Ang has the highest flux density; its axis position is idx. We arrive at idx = 5361.0 Ang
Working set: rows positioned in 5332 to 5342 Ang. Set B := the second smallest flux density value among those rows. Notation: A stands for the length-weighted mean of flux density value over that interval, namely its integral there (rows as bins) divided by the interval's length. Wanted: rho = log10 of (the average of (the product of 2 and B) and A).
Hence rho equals 0.053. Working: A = 0.754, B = 0.7541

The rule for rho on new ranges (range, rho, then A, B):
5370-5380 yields 0.043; 0.739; 0.7352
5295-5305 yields 0.023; 0.702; 0.7046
